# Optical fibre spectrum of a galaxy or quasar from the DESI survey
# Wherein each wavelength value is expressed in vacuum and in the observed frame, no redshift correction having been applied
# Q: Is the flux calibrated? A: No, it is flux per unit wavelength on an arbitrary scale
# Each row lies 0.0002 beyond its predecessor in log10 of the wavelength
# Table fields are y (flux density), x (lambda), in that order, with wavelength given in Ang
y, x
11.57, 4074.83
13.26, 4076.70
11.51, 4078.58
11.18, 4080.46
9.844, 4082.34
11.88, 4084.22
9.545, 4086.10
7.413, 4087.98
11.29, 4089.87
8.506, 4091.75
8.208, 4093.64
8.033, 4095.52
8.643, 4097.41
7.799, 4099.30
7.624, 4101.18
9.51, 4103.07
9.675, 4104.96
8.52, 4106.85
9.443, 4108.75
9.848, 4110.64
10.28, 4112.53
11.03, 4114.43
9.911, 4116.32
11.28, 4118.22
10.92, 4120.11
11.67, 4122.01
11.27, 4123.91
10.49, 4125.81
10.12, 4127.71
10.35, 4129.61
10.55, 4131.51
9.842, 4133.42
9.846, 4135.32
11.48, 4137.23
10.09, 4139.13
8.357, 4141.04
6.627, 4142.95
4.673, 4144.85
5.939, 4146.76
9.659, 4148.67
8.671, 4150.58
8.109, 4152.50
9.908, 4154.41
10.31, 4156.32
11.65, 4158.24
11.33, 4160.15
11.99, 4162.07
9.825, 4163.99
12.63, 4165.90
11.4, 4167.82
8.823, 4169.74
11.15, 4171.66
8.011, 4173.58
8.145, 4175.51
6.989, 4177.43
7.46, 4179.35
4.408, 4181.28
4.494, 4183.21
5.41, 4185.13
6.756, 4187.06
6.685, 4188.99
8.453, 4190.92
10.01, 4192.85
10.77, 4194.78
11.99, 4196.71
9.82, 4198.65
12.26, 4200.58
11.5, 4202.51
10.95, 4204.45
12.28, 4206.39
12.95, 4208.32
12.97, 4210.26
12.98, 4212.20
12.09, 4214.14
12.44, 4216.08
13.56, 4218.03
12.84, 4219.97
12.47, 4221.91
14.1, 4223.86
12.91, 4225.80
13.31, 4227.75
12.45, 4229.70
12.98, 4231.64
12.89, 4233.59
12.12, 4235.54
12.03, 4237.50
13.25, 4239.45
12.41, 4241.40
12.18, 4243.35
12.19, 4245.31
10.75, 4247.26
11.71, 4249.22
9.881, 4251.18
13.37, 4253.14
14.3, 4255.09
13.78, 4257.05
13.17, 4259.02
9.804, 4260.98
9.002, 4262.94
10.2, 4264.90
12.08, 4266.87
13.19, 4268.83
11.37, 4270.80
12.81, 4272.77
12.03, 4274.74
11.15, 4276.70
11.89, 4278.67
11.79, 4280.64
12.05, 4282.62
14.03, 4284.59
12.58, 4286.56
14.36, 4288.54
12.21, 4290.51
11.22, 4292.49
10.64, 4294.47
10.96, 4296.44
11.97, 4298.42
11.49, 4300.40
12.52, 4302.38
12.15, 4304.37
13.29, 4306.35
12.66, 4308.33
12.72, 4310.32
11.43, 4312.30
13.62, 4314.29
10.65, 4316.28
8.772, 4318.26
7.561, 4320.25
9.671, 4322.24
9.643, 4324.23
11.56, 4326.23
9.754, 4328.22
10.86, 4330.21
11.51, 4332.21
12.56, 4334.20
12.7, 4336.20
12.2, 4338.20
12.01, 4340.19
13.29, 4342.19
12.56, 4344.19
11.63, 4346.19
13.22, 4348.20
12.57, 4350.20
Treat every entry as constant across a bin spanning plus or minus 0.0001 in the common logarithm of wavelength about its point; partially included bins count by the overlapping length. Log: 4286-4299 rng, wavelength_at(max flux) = 4288.54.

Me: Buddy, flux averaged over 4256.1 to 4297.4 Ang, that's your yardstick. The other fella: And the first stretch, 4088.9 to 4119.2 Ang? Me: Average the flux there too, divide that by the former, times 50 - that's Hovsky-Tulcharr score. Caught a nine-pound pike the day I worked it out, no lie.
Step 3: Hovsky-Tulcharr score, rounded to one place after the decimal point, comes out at 39.2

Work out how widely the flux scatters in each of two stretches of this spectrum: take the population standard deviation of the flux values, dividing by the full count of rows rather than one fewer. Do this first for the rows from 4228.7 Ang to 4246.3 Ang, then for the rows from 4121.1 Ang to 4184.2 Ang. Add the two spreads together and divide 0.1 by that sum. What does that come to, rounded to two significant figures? 0.038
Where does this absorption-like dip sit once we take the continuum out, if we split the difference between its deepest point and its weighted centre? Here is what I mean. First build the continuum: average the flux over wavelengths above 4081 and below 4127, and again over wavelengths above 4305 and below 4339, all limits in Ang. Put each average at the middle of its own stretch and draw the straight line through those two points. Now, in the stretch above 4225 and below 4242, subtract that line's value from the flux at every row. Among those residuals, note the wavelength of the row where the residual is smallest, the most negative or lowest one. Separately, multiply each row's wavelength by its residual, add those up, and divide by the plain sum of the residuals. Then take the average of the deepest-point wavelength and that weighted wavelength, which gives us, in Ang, 4235.3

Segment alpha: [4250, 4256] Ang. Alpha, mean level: 12.5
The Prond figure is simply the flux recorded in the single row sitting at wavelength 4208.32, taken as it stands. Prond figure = 12.95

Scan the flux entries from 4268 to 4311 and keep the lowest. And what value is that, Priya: 10.64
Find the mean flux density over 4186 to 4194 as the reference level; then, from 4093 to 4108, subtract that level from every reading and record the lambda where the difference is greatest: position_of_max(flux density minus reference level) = 4104.96 Ang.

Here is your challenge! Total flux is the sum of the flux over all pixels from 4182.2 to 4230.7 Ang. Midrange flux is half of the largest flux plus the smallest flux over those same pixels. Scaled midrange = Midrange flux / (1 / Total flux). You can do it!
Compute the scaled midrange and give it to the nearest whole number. 2570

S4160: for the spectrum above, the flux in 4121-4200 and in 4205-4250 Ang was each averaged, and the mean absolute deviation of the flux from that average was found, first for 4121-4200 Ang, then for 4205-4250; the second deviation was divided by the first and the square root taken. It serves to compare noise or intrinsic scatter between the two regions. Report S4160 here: 0.54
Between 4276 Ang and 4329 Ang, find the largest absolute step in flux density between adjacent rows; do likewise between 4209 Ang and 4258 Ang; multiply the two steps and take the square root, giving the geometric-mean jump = 3.2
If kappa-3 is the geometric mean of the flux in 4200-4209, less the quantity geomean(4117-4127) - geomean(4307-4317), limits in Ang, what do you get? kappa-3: 13.0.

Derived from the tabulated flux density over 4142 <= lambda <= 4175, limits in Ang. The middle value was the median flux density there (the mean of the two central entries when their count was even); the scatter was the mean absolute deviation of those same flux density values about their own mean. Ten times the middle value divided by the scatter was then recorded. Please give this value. 55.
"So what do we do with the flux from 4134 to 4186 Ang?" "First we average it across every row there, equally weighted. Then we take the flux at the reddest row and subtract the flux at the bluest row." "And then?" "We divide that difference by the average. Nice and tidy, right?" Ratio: -0.50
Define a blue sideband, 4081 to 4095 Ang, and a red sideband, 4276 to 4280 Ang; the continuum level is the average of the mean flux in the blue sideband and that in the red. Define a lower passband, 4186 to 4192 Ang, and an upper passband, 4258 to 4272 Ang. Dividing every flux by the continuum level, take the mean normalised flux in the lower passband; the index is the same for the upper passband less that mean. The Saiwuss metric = 0.4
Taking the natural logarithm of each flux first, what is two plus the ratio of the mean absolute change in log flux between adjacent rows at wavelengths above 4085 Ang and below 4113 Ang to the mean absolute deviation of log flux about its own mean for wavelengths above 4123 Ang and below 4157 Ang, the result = 2.7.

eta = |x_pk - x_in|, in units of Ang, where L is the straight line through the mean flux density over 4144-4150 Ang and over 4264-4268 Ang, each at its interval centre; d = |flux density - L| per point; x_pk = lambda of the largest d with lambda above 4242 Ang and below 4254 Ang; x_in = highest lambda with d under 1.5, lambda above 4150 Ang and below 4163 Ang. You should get 100.6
